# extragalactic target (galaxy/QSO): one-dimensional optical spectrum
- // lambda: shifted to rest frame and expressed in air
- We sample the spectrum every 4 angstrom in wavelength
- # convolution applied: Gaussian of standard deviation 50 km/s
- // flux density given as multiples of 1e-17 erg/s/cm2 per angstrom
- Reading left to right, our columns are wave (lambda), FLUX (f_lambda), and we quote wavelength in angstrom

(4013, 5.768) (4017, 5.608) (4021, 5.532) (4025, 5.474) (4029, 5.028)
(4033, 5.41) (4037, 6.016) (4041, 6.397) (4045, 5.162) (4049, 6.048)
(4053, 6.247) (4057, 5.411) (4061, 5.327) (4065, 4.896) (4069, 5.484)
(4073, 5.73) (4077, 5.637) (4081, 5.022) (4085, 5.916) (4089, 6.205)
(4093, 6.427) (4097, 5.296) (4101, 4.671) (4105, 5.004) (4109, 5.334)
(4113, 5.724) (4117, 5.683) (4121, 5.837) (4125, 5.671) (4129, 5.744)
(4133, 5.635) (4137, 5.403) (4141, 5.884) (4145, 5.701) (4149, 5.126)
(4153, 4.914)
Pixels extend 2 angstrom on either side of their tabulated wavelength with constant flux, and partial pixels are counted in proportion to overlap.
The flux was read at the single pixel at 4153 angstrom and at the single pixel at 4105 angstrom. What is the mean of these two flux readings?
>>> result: 4.96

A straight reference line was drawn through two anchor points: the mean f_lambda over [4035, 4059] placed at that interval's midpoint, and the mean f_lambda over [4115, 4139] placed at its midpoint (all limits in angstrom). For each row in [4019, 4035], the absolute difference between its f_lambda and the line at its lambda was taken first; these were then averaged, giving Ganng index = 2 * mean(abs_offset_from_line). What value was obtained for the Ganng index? 1.15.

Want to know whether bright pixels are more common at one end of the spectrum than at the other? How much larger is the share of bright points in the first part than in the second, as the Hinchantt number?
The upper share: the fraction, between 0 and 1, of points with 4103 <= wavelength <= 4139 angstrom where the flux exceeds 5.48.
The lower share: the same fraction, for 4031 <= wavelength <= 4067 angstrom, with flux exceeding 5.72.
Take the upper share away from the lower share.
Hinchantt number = -0.22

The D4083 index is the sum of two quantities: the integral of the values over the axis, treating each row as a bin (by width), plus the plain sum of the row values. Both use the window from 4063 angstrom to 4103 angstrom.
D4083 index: 276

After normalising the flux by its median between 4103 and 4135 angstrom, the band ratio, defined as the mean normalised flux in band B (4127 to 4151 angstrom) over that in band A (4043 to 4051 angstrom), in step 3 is 1.00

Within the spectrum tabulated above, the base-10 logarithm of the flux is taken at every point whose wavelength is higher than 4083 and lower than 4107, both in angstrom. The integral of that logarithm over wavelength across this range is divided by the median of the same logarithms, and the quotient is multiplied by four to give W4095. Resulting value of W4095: 95.5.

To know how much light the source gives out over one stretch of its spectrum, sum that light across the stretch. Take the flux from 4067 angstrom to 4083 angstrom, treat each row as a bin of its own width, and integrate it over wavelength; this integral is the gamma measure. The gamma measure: 87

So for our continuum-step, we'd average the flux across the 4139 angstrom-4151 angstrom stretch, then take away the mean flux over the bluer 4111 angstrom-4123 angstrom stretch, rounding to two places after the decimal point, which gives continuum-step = -0.18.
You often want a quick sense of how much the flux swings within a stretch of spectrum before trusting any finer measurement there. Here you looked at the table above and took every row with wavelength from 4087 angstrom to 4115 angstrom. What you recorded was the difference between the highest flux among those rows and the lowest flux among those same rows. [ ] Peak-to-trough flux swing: 1.76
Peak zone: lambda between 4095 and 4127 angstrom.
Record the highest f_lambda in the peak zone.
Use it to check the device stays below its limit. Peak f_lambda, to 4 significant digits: 5.837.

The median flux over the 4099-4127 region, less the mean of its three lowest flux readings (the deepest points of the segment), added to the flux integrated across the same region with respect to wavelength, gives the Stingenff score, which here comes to 152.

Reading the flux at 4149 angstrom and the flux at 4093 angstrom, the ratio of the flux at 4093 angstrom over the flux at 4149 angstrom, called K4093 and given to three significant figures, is 1.25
